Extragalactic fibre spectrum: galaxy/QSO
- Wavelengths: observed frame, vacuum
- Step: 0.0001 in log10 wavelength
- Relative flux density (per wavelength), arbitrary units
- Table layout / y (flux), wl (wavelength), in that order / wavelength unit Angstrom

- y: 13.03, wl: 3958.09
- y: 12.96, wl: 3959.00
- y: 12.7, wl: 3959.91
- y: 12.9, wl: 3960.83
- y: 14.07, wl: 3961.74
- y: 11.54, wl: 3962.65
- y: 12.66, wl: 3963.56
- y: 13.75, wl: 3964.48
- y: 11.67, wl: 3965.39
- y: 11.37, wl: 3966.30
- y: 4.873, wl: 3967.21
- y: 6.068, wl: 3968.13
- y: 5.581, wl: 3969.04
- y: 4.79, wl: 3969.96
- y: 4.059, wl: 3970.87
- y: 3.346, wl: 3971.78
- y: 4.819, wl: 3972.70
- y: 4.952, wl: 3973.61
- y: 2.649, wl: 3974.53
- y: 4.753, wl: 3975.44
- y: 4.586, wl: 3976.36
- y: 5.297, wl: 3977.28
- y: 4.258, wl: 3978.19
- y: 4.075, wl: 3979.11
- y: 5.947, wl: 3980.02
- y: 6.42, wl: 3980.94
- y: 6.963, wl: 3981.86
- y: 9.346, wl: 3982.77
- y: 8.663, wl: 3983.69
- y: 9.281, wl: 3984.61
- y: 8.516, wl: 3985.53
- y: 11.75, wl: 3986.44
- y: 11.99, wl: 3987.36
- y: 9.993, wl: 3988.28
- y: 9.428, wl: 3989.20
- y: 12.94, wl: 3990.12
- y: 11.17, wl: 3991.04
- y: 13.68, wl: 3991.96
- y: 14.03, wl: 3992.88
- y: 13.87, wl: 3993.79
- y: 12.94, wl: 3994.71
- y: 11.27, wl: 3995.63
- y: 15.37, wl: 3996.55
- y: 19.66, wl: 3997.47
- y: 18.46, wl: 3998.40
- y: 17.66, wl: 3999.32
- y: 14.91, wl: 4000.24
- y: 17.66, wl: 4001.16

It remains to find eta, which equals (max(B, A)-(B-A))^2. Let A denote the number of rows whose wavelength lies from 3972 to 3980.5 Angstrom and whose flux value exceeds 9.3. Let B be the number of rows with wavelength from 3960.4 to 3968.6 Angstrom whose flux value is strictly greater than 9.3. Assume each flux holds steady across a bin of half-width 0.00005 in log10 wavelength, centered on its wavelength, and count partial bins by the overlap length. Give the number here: 0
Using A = 0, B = 7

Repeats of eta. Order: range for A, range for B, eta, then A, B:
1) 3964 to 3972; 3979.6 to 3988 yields 9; 3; 3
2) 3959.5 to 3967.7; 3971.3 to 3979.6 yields 256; 8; 0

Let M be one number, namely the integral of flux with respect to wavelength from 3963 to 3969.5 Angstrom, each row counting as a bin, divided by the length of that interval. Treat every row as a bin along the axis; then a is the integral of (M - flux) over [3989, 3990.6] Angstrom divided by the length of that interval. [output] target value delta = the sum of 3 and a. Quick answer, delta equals 1.0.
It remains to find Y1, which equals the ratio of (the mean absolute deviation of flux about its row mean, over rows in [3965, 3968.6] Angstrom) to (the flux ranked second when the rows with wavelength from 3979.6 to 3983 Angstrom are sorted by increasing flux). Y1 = 0.47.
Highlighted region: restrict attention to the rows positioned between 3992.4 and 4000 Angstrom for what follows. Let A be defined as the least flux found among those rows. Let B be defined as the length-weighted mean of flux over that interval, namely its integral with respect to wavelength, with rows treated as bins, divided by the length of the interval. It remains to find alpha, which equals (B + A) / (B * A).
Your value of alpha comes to 0.15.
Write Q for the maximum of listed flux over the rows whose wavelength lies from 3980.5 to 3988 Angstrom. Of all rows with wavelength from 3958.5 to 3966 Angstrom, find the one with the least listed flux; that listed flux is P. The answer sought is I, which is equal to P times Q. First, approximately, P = 11.54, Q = 11.99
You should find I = 138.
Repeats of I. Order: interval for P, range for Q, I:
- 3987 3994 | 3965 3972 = 110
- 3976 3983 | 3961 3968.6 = 57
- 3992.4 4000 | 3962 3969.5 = 155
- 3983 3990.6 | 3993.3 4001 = 167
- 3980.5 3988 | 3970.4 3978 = 34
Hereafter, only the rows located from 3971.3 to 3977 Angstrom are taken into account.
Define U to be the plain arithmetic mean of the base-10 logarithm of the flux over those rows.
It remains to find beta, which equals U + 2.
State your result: 2.6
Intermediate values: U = 0.61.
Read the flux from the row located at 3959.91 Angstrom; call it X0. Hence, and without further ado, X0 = 12.7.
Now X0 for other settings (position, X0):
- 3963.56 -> 12.66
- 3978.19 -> 4.258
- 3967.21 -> 4.873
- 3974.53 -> 2.649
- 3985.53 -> 8.516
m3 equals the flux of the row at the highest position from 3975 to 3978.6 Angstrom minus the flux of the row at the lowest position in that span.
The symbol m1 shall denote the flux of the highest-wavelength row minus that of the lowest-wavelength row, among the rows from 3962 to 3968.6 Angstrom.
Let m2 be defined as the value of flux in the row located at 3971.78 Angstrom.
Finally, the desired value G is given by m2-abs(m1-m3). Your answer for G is -2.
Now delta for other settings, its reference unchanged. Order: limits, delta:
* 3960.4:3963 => -0.4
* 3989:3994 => -0.2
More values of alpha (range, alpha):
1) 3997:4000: 0.11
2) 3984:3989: 0.22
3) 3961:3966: 0.17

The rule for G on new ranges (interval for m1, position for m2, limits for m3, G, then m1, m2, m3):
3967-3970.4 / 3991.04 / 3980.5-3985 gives 8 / -0.1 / 11.17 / 2.9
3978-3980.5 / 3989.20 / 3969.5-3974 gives 8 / 1.7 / 9.428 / 0.2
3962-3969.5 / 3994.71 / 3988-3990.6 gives 4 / -6.0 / 12.94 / 2.9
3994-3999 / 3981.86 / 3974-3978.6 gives 3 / 5.5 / 6.963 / 1.6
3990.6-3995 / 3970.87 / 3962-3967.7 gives -4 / 1.8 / 4.059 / -6.7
